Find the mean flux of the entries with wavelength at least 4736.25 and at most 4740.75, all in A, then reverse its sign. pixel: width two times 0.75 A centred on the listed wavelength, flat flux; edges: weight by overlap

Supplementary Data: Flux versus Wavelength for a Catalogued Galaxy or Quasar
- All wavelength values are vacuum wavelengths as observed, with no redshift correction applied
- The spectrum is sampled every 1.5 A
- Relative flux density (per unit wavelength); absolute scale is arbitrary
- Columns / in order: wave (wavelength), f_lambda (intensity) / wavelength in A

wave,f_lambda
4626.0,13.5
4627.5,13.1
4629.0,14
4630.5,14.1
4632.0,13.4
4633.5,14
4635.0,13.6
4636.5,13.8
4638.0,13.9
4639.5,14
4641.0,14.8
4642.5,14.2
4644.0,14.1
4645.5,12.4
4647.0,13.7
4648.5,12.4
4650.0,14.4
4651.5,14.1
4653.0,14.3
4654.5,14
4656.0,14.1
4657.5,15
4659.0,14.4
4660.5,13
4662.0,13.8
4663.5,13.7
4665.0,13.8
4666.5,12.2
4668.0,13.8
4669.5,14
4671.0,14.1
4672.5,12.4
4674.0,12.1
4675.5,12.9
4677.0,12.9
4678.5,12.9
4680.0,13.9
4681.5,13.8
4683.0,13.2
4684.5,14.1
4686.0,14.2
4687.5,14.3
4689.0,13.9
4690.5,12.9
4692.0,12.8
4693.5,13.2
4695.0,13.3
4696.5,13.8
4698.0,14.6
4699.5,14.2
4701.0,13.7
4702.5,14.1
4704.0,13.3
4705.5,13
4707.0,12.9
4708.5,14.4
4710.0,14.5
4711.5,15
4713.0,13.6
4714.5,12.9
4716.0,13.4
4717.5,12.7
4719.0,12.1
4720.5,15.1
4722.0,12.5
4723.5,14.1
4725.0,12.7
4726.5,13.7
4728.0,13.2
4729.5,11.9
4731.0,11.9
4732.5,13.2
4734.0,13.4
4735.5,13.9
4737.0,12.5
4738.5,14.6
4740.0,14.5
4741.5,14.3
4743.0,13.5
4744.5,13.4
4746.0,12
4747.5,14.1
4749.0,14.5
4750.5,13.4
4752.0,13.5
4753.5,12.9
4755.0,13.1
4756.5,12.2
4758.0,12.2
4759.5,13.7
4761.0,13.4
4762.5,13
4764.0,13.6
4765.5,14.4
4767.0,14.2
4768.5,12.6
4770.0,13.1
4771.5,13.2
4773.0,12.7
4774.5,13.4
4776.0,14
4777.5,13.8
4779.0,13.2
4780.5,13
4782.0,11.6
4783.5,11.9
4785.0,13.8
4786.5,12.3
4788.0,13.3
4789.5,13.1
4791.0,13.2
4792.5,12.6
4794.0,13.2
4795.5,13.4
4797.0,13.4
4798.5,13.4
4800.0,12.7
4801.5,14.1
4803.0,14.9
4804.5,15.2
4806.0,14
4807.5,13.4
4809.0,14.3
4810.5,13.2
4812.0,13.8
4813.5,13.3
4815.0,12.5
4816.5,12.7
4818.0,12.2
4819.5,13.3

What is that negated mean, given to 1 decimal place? -13.9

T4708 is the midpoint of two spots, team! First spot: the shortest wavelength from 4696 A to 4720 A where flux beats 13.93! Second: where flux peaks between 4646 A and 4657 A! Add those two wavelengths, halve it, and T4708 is 4674.0 A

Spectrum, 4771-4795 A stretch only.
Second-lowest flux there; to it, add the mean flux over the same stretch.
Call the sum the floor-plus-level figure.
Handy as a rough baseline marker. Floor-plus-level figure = 24.9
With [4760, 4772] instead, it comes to 26.4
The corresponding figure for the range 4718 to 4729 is 25.8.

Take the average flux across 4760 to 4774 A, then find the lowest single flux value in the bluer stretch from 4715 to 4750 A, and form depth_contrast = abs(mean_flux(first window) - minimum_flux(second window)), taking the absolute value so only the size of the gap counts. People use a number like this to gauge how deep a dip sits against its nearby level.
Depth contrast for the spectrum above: 1.46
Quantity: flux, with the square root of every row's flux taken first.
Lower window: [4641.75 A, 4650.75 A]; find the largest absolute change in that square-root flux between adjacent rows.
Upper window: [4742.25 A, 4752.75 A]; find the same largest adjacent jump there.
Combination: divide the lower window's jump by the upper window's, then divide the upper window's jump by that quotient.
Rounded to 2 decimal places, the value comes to 0.31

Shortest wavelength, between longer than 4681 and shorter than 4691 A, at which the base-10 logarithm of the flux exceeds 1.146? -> 4684.5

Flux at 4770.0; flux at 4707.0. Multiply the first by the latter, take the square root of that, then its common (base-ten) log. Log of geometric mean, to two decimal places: 1.11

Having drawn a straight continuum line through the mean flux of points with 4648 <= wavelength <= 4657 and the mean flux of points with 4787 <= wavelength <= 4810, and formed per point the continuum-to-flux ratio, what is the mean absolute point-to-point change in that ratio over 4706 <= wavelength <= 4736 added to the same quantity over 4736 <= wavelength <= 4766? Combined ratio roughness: 0.135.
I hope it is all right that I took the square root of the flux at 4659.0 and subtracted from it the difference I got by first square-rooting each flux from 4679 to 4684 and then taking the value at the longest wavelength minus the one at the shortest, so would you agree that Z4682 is 3.9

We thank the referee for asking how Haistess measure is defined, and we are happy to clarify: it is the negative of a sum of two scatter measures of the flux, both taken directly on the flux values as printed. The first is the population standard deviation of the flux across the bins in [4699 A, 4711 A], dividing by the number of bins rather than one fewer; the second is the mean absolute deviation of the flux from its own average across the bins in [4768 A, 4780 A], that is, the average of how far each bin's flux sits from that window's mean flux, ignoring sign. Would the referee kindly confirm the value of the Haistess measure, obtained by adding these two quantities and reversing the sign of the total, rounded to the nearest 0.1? -1.0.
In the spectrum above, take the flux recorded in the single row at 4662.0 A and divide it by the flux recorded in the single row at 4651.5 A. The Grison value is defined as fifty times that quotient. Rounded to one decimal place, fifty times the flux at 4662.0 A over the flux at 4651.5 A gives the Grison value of 48.9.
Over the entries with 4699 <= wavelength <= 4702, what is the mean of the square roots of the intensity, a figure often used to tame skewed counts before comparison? 3.73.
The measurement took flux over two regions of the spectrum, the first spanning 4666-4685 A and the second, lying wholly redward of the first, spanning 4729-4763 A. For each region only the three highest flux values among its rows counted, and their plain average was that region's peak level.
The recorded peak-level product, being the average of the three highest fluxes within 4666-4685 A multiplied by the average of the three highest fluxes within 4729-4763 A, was 204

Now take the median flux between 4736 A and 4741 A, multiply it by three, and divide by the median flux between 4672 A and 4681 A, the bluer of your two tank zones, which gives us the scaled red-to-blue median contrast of 3.37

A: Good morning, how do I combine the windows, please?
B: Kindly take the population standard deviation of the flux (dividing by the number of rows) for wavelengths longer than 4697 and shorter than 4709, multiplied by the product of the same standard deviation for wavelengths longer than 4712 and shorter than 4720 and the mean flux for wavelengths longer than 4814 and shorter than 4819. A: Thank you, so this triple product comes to 4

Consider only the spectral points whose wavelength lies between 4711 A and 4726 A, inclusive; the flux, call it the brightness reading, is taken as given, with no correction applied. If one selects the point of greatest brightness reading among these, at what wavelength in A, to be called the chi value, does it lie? 4720.5 A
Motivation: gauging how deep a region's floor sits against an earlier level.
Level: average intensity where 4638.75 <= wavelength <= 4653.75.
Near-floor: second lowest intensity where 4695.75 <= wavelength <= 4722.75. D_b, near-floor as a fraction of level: 0.90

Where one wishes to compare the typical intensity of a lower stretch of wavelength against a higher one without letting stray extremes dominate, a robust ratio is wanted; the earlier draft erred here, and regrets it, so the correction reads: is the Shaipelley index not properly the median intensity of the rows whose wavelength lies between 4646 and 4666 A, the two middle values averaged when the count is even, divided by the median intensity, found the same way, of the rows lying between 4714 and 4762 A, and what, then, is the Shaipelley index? 1.04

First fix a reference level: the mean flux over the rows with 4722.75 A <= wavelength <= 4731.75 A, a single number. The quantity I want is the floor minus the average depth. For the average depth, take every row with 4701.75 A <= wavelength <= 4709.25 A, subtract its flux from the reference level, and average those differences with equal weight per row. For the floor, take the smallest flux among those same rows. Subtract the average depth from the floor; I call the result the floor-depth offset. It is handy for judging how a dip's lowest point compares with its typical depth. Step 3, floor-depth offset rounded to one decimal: 13.5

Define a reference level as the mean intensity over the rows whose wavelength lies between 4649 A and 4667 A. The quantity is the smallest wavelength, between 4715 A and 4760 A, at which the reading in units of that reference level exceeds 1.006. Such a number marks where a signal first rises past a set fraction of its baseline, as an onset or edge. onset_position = 4720.5 A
